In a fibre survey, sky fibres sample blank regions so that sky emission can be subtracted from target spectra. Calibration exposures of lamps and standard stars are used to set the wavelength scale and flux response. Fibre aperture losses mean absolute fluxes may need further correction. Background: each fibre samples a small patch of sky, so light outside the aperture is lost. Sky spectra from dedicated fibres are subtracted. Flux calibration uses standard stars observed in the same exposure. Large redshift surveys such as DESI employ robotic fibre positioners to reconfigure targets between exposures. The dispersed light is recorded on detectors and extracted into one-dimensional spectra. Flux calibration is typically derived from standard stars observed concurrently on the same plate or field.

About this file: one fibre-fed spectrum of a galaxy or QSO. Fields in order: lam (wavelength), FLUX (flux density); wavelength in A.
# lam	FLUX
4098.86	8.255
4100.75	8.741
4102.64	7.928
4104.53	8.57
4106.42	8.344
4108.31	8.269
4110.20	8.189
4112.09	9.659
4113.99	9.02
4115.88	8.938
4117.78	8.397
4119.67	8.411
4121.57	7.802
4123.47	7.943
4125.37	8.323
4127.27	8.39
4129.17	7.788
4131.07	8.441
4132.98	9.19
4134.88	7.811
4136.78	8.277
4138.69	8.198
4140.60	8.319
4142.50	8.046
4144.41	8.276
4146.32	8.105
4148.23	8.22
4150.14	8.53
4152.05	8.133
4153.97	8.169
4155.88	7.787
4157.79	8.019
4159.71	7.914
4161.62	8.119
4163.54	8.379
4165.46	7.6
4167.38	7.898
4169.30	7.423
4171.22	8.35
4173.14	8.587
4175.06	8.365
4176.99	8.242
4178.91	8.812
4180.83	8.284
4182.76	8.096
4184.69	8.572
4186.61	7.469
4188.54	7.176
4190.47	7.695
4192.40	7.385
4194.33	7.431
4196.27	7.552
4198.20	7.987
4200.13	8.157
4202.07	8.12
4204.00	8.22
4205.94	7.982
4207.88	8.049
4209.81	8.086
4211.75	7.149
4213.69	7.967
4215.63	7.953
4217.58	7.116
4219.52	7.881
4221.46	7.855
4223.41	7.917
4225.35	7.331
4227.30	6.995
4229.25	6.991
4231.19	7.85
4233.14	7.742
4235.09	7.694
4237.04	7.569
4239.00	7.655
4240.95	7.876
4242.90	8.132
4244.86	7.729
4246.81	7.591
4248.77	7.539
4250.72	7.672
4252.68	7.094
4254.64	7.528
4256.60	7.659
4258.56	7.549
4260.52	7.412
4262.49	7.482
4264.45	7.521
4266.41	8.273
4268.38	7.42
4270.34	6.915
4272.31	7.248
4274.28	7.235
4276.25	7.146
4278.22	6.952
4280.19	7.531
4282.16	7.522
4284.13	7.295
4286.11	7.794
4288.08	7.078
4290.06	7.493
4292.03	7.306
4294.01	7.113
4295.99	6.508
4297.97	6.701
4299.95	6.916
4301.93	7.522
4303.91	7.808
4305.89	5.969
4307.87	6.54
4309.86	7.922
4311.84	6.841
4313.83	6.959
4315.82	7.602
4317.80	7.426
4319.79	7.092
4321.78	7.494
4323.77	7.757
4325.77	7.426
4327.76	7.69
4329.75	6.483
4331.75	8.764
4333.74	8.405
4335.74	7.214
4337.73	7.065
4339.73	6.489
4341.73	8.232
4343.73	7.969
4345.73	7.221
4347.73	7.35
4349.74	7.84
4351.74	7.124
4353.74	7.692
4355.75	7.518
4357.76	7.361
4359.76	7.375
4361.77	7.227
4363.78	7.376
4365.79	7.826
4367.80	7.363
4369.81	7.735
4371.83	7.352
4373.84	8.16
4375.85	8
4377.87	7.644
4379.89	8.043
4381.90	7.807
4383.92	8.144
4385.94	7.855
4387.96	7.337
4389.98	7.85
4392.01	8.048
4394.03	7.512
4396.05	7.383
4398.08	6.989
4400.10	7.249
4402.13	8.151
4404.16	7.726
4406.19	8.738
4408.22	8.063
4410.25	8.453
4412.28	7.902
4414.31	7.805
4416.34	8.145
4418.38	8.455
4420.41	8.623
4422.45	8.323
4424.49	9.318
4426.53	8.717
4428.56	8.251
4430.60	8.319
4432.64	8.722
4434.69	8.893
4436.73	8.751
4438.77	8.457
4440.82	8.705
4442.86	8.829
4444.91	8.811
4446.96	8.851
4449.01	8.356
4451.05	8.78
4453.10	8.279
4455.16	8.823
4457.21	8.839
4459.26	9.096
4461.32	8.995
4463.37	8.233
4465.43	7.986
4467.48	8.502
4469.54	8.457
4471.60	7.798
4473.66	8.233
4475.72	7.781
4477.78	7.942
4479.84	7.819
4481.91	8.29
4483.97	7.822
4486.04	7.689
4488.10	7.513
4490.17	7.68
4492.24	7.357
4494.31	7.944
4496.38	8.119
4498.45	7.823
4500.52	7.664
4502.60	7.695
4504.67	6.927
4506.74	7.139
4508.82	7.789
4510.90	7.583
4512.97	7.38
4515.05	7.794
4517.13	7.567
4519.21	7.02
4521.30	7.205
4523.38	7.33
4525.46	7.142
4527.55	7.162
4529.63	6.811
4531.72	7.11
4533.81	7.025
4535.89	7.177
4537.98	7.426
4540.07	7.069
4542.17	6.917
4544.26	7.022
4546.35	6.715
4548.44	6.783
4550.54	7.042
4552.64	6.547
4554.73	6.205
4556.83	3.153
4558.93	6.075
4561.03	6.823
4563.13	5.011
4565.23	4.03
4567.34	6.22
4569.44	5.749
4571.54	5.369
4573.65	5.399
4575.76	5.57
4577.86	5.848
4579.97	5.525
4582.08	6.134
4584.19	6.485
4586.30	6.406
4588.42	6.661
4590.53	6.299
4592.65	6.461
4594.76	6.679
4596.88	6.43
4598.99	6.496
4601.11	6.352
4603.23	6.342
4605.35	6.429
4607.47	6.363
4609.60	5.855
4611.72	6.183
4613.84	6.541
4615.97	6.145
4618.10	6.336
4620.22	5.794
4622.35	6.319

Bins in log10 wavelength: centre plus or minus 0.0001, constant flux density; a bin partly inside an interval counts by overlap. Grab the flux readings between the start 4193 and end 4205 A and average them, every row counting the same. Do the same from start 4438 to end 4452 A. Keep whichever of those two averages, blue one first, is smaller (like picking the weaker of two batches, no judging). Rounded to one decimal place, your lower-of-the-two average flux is 7.9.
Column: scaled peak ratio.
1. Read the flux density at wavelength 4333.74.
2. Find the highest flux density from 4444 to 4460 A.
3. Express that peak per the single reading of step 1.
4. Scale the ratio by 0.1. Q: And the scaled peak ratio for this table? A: 0.108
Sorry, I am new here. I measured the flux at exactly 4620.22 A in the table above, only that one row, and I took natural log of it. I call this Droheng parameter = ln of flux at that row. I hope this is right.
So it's 1.76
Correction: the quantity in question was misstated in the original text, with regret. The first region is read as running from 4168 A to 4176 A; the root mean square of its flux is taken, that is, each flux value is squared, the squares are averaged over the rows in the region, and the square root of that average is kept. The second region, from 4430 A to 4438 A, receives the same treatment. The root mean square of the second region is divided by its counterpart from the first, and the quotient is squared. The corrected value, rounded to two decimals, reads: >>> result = 1.12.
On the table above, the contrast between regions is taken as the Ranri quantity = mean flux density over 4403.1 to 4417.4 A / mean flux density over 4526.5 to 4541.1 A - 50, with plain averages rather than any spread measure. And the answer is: -48.9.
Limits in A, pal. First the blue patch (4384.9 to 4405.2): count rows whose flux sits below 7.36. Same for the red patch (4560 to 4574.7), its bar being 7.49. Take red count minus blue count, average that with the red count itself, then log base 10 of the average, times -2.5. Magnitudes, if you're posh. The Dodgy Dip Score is -1.9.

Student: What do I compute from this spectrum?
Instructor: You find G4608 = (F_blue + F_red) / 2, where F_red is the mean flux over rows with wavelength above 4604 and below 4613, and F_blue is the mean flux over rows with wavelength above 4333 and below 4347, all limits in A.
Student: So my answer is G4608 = 6.86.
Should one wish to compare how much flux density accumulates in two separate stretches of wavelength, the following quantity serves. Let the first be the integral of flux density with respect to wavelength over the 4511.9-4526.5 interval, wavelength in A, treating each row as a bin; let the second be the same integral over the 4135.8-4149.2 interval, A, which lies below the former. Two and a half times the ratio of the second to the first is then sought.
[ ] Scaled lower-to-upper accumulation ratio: 2.6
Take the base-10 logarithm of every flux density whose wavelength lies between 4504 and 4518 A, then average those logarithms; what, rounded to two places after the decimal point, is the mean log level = 0.87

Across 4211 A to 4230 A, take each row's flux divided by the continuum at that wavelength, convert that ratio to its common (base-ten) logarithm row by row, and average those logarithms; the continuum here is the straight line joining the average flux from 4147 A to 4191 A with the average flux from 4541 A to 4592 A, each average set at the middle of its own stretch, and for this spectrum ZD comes -0.017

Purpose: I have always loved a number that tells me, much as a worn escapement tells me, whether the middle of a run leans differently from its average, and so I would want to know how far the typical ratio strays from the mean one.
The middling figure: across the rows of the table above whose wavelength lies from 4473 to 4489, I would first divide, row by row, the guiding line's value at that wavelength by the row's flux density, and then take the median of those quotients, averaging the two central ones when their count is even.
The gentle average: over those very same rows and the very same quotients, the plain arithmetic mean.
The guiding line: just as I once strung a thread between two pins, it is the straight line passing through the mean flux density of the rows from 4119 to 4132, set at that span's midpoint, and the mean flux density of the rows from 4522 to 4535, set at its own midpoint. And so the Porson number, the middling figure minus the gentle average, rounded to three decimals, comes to 0.006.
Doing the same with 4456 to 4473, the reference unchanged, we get -0.003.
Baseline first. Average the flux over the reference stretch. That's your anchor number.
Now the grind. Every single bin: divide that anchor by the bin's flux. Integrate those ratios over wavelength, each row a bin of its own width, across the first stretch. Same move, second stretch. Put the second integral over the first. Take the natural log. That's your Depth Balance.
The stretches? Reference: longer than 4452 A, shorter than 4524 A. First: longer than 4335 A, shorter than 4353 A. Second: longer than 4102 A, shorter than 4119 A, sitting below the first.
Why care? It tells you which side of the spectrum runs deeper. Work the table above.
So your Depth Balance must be -0.21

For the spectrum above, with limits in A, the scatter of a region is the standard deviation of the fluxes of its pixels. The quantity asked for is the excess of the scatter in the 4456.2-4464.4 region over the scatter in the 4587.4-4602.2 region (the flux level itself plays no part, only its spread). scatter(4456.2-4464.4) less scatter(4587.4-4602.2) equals 0.2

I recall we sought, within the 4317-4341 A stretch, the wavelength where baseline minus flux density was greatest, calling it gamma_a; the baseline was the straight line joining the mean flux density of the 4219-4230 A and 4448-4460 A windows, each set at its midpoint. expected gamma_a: 4339.73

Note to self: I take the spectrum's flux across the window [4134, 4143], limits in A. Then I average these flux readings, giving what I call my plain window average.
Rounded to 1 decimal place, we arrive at 8.1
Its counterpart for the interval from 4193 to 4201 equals 7.8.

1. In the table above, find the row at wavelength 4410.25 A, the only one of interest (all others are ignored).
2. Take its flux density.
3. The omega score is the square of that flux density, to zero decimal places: 71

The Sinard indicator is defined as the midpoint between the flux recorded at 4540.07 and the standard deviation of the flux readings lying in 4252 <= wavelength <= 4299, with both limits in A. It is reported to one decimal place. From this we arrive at 3.7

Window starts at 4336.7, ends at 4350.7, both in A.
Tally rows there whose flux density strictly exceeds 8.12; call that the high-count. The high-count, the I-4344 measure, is 1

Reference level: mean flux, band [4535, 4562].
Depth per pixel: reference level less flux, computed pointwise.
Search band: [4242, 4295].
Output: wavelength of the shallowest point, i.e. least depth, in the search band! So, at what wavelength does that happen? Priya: 4266.41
